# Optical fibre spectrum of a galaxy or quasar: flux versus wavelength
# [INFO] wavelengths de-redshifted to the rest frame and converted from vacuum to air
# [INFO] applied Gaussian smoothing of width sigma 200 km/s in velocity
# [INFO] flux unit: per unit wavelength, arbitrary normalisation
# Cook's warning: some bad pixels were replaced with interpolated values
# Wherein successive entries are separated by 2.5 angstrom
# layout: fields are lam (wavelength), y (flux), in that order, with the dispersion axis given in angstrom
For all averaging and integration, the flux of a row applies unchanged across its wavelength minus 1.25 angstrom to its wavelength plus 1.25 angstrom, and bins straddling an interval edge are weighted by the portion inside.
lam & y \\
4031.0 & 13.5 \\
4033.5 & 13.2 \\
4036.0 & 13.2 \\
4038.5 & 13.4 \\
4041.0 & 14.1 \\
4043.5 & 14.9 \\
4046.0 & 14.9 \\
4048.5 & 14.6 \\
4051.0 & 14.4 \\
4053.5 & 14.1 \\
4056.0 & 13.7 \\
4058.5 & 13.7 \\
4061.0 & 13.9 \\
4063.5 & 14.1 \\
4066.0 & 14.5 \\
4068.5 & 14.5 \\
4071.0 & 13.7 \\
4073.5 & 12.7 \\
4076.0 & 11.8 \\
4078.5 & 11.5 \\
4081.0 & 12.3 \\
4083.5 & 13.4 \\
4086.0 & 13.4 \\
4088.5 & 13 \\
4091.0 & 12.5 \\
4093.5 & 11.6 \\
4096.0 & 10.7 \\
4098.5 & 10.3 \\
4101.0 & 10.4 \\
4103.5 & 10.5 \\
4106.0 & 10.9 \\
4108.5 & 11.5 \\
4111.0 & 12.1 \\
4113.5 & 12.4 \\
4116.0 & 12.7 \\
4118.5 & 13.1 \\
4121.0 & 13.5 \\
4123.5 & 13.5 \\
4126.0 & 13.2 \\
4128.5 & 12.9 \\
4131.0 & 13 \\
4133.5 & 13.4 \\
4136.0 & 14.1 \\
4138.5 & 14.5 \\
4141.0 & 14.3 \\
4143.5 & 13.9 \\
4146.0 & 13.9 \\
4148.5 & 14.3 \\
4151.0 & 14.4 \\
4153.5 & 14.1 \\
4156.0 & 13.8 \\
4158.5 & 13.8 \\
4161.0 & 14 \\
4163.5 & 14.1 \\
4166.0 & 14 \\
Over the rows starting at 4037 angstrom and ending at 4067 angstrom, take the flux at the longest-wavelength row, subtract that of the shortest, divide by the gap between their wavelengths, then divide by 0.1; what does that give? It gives 0.4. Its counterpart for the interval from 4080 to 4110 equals -0.3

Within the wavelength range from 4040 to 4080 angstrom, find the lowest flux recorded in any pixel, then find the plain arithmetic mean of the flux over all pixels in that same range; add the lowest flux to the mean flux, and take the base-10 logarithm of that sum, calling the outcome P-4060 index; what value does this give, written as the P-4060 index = 1.40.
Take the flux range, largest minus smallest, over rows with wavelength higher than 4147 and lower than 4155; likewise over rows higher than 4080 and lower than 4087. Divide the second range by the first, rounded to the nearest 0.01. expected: 3.67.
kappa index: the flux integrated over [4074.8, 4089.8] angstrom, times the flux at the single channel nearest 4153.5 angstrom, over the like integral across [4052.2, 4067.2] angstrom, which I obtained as 12.7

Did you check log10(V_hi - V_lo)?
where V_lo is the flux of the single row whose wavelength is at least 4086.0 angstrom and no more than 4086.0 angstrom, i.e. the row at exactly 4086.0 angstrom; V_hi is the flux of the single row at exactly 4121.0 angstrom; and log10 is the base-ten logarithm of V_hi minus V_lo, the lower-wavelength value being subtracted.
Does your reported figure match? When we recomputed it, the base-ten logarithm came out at -1.0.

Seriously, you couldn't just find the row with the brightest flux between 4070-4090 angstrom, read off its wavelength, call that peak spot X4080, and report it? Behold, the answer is 4071.0 angstrom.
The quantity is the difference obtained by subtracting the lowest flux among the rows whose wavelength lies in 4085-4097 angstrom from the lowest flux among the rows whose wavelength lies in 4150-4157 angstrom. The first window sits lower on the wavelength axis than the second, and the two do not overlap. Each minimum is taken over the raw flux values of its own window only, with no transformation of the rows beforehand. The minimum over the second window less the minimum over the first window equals 3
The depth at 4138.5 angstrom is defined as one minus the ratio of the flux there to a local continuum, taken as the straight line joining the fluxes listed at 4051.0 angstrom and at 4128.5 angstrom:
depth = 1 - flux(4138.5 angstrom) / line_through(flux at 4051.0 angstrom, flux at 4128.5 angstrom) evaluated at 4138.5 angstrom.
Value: -0.14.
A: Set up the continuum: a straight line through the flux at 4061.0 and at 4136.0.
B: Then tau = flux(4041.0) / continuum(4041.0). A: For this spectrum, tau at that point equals 1.02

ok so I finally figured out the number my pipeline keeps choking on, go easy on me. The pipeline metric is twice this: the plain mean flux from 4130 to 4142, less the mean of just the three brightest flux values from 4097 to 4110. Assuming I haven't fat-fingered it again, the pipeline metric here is 6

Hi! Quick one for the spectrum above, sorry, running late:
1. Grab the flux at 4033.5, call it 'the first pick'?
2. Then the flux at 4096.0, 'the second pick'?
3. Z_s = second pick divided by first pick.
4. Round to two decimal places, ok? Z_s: 0.81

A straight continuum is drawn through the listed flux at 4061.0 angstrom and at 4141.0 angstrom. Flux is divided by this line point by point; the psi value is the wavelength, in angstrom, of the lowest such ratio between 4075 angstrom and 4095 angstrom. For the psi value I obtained 4078.5 angstrom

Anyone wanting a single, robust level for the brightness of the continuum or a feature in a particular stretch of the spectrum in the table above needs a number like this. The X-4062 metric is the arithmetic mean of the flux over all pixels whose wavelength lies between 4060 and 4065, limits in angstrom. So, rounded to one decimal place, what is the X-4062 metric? 14.0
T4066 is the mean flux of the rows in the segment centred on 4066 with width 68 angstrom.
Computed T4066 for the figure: 13.3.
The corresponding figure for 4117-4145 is 13.6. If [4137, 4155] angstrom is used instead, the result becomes 14.2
